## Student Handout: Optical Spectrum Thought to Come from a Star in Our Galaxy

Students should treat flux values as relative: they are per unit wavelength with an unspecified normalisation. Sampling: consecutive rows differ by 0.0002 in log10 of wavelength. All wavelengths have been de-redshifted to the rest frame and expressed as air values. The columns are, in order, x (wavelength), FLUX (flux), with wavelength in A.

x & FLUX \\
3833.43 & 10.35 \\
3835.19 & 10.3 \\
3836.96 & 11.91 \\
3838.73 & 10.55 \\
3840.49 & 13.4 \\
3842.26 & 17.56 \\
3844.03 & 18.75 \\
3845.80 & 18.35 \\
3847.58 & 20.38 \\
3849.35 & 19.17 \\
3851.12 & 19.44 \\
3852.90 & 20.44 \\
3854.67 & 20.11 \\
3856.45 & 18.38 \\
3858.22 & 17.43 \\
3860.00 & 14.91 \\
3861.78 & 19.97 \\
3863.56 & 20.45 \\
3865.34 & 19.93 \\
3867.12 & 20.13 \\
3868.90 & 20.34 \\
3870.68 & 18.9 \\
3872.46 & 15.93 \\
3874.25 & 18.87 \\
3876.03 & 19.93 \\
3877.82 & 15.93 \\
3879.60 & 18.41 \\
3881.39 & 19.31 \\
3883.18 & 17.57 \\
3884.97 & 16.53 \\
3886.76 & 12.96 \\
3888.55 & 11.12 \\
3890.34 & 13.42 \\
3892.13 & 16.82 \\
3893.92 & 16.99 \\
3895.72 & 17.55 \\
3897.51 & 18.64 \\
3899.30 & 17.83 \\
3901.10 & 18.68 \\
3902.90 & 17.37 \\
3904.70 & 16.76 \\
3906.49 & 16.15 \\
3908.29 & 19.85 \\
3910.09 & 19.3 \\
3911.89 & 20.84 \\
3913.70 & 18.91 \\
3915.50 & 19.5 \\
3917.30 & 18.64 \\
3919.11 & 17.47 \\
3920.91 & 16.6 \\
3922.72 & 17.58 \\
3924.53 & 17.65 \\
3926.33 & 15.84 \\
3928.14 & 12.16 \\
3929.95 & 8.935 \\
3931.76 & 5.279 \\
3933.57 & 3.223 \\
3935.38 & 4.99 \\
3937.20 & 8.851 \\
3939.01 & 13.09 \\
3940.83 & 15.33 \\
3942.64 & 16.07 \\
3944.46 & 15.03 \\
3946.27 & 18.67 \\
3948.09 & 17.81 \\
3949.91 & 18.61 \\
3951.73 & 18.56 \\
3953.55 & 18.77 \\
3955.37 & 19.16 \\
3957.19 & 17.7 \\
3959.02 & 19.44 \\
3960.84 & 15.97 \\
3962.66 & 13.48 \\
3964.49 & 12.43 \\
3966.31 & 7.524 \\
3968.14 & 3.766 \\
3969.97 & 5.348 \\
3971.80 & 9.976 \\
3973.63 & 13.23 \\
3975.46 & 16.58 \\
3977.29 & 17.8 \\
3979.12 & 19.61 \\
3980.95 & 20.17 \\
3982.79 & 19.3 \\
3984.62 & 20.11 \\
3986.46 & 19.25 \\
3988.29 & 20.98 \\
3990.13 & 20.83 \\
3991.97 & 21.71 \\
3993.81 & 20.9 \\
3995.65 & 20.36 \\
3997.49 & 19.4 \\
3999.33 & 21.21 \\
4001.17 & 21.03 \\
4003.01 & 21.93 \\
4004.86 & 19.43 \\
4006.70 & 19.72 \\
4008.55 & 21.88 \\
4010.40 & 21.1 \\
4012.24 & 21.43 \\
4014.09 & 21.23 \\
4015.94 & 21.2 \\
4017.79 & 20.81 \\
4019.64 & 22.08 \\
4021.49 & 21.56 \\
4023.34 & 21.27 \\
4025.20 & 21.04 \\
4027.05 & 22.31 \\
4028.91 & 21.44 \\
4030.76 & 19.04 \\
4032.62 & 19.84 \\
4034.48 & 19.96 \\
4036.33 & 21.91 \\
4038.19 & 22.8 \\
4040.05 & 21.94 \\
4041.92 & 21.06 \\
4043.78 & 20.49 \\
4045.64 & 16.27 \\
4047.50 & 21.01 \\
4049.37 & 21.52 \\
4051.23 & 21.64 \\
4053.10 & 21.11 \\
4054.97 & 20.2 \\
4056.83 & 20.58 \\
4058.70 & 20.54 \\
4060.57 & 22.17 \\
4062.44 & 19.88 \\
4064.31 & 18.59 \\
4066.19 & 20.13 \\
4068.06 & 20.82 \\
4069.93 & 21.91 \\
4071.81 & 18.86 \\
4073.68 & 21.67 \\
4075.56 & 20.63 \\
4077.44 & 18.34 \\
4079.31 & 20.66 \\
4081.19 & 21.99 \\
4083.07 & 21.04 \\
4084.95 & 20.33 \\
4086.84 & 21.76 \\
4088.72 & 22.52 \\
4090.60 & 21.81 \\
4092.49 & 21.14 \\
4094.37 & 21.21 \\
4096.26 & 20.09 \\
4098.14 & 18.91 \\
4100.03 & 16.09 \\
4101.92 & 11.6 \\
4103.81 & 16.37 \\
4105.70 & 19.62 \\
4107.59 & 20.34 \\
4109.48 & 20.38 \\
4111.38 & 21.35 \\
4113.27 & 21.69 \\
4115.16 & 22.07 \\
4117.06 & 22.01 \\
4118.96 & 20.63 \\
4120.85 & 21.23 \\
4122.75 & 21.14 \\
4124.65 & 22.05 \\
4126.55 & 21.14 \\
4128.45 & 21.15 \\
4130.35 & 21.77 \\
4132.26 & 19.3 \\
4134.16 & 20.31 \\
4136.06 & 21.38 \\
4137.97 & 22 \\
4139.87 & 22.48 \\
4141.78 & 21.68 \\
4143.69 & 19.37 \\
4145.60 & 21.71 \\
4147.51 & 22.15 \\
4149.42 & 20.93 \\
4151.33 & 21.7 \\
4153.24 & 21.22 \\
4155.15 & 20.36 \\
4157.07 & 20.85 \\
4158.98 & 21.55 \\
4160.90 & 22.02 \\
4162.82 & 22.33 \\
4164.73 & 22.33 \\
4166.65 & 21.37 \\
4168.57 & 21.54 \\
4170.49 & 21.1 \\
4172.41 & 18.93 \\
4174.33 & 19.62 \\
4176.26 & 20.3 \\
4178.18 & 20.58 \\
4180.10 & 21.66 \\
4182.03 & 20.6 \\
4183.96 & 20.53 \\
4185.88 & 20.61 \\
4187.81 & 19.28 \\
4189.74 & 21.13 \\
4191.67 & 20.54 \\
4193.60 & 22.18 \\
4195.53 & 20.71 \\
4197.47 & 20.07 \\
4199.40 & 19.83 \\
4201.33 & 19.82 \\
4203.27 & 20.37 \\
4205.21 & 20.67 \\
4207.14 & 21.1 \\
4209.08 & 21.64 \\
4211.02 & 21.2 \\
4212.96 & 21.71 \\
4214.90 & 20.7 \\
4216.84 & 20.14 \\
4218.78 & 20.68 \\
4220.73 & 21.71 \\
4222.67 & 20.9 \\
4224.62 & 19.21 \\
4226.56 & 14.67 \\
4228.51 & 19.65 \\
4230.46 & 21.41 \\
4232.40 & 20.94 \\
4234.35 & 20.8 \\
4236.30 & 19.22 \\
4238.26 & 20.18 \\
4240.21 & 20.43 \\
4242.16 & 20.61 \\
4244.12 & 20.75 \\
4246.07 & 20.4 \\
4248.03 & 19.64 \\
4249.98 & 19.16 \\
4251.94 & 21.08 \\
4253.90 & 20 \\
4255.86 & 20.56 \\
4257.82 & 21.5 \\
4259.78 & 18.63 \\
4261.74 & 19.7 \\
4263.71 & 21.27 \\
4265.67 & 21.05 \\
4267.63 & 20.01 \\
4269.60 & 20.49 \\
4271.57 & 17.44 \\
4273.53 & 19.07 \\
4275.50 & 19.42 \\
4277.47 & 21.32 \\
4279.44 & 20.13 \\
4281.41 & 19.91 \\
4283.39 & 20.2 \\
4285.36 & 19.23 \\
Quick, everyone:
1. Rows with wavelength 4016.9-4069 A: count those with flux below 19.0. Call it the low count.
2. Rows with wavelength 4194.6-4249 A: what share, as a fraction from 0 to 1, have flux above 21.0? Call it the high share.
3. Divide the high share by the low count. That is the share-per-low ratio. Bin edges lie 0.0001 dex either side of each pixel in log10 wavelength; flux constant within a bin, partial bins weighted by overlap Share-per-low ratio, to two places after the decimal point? 0.11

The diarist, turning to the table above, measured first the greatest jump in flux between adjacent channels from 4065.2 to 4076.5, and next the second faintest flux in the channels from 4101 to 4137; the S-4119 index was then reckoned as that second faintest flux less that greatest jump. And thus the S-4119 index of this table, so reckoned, 13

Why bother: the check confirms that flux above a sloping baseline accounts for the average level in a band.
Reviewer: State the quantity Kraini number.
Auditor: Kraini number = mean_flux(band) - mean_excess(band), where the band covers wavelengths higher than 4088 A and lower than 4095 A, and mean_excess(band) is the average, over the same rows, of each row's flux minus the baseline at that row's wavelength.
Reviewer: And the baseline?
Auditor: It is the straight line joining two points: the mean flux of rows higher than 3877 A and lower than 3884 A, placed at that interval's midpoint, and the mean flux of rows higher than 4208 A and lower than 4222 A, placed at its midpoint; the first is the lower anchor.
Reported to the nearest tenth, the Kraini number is 19.9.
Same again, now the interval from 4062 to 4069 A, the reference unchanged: 19.6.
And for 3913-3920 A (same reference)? 18.2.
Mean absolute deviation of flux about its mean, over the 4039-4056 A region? 1.06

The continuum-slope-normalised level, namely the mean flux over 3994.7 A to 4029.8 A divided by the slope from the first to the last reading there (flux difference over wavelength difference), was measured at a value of 649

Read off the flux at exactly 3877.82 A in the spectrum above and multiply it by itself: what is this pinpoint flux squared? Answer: 254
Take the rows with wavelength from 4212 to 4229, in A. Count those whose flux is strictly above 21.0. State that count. 2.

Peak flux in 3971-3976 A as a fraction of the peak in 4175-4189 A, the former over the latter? 0.77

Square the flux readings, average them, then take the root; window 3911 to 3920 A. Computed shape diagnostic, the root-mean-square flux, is 19.1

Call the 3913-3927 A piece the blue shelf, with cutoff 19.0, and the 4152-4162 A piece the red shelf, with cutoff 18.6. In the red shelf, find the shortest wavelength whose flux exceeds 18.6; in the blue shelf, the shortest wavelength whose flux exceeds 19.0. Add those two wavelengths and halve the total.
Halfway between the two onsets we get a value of 4034.4 A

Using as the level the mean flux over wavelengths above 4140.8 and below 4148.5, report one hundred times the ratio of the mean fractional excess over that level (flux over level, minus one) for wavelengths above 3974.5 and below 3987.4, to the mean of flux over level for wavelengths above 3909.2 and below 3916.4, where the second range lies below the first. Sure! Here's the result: -11.5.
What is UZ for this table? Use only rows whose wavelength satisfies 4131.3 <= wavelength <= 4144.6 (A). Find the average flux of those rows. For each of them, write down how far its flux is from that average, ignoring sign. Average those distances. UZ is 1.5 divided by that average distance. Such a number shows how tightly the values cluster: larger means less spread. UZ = 1.4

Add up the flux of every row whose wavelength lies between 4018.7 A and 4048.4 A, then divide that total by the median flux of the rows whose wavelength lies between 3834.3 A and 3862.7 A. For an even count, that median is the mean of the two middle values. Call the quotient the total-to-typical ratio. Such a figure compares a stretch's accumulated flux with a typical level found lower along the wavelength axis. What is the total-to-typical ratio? 18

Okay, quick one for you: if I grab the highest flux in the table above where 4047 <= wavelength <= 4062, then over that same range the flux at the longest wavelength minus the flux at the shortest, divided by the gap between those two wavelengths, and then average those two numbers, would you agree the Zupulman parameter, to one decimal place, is 11.1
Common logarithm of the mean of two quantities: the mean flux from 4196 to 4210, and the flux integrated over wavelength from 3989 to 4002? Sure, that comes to 2.16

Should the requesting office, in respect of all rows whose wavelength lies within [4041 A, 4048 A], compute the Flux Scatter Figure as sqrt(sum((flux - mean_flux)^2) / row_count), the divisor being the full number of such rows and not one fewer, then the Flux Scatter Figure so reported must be 2.0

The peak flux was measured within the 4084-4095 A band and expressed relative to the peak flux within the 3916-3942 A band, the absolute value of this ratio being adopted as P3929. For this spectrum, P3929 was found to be 1.21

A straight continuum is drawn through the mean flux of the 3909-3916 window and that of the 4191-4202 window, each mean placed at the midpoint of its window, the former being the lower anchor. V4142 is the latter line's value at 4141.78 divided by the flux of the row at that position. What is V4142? 0.94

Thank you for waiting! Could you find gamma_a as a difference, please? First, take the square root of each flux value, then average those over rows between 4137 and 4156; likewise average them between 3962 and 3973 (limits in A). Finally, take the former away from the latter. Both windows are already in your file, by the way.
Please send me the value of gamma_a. -1.73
